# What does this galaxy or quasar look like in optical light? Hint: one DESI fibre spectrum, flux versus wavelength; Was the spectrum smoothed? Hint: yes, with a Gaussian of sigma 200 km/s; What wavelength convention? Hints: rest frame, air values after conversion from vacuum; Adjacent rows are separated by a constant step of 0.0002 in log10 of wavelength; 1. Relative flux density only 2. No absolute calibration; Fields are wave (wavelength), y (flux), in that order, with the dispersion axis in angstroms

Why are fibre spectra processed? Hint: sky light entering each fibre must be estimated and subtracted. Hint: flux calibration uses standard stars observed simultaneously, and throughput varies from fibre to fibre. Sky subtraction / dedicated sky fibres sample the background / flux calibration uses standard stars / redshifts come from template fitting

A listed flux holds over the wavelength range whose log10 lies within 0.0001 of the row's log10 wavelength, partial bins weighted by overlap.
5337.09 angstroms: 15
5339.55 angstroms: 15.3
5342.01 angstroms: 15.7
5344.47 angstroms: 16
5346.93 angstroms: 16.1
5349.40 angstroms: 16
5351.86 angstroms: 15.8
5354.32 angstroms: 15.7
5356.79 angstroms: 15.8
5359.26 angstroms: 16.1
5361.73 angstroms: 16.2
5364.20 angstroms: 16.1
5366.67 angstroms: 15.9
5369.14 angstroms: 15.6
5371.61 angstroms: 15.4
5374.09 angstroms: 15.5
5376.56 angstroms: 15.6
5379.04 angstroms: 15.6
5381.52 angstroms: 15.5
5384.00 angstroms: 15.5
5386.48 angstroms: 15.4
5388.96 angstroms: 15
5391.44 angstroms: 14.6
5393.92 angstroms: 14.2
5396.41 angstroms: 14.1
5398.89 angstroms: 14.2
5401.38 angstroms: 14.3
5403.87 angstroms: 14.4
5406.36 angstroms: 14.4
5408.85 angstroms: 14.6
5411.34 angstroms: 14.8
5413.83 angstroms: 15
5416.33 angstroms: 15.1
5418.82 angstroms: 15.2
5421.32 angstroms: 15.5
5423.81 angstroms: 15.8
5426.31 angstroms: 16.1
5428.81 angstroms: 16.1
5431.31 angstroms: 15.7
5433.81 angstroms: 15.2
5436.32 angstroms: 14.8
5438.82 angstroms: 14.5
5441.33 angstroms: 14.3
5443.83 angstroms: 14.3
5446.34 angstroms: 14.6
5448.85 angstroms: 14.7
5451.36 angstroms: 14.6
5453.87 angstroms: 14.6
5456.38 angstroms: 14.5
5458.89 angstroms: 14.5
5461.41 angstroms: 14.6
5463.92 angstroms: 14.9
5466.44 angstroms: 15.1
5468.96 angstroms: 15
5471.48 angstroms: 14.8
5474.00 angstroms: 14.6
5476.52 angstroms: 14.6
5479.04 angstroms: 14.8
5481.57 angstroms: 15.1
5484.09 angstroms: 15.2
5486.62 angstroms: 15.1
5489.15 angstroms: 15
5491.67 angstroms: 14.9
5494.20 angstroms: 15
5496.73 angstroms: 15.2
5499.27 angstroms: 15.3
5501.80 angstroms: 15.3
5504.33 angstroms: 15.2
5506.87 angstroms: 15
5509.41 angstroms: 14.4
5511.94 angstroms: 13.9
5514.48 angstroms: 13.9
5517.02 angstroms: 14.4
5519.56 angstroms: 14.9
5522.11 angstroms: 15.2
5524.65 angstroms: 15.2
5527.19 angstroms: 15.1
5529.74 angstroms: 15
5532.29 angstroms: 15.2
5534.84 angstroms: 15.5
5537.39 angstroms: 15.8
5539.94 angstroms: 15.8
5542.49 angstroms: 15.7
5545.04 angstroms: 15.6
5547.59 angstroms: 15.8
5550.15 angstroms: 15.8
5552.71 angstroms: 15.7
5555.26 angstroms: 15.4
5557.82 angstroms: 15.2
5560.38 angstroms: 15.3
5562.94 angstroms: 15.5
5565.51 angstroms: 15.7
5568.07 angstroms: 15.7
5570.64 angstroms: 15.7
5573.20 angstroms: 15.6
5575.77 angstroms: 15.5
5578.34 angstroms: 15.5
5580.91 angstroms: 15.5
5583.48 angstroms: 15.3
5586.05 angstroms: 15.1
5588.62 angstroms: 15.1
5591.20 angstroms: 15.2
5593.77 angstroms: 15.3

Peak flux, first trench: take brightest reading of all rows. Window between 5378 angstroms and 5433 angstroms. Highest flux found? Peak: 16.1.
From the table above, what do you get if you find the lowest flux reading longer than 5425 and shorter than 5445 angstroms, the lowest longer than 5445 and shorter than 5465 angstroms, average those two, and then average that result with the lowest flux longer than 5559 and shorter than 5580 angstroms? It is 14.85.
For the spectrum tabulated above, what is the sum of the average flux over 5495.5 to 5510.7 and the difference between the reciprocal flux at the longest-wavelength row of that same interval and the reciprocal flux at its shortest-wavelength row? 15.1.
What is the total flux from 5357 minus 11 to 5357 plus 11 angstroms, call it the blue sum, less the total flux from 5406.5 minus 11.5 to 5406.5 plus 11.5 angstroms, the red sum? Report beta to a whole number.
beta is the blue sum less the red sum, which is 13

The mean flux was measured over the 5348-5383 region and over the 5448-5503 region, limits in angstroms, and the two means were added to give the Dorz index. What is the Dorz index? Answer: 30.7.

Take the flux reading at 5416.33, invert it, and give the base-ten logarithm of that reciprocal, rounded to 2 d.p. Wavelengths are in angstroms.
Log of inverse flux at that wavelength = -1.18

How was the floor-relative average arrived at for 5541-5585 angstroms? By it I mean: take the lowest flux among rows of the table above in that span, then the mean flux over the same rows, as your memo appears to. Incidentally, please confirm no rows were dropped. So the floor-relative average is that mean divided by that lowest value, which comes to 1.02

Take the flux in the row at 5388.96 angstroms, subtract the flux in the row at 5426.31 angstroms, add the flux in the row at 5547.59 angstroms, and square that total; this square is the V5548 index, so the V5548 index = 216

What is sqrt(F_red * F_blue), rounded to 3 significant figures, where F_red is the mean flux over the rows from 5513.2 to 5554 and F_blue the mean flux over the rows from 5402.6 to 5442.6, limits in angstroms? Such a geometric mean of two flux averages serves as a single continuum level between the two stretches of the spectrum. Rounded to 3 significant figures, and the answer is 15.2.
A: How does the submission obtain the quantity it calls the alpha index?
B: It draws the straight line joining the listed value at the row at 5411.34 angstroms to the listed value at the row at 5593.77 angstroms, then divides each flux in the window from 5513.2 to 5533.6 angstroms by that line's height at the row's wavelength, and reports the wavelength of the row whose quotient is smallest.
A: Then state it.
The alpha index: 5514.48 angstroms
